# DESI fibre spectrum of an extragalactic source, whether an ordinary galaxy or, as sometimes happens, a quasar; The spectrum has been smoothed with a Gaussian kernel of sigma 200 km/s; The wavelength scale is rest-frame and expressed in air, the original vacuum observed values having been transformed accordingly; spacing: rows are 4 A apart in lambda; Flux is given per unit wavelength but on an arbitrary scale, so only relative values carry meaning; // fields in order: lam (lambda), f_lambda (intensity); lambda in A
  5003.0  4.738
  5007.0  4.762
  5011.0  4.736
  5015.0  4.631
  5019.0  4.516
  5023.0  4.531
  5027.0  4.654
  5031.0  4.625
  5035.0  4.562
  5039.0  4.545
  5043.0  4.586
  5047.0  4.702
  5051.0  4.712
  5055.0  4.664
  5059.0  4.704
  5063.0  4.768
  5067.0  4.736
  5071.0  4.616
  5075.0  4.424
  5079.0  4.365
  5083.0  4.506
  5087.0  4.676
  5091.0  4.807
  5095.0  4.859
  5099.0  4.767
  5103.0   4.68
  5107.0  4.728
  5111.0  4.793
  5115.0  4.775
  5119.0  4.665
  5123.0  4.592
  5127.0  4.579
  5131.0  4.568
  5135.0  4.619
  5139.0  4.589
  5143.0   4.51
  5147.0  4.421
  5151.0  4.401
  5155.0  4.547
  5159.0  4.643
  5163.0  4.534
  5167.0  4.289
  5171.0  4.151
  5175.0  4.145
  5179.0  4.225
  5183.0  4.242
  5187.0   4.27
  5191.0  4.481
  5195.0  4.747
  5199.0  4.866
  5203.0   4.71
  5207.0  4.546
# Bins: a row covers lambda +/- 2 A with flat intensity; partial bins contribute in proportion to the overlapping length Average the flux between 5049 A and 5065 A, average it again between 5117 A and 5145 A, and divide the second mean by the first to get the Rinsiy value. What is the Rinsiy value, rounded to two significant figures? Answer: 0.97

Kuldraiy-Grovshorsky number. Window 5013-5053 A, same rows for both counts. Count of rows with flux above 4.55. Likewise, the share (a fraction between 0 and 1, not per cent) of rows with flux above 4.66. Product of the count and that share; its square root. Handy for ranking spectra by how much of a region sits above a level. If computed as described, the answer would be 1.2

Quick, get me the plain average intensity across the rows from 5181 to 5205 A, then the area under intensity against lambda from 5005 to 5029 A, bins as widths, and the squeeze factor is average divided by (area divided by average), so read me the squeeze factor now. 0.19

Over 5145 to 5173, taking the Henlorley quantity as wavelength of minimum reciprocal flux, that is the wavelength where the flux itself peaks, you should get 5159.0 A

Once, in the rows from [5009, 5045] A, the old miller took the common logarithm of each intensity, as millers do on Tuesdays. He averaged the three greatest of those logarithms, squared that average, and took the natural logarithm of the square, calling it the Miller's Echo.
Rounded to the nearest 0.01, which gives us -0.80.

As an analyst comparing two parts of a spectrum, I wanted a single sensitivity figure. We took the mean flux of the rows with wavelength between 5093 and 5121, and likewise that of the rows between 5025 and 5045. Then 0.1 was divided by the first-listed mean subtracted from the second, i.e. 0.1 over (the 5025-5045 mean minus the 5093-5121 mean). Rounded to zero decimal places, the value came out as -1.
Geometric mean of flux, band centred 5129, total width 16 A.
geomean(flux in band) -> 4.59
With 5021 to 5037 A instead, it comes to 4.59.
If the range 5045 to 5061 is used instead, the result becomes 4.70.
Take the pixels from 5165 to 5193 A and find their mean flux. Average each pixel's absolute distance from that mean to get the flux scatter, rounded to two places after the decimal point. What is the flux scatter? 0.08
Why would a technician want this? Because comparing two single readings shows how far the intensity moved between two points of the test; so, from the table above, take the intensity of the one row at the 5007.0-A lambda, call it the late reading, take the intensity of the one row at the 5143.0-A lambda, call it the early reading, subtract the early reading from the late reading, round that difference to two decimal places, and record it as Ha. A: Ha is 0.25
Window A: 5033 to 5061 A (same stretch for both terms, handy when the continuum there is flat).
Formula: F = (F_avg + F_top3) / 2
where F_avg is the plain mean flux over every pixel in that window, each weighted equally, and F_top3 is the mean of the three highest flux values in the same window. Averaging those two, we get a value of 4.67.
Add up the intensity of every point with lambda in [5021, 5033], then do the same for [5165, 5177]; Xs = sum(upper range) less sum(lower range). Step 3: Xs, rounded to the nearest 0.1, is -1.2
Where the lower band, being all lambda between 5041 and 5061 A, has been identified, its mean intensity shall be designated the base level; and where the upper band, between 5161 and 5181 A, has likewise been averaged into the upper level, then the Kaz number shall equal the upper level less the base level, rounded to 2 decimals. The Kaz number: -0.40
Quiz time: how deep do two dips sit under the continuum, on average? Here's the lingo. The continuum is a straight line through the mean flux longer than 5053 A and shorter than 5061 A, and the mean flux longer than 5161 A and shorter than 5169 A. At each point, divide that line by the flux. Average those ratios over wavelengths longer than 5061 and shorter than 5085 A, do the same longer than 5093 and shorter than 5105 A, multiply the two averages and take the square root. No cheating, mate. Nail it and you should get 0.988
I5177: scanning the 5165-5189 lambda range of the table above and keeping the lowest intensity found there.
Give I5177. 4.145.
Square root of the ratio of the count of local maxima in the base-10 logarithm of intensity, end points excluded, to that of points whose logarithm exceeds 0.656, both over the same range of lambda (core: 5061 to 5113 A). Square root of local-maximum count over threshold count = 0.32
